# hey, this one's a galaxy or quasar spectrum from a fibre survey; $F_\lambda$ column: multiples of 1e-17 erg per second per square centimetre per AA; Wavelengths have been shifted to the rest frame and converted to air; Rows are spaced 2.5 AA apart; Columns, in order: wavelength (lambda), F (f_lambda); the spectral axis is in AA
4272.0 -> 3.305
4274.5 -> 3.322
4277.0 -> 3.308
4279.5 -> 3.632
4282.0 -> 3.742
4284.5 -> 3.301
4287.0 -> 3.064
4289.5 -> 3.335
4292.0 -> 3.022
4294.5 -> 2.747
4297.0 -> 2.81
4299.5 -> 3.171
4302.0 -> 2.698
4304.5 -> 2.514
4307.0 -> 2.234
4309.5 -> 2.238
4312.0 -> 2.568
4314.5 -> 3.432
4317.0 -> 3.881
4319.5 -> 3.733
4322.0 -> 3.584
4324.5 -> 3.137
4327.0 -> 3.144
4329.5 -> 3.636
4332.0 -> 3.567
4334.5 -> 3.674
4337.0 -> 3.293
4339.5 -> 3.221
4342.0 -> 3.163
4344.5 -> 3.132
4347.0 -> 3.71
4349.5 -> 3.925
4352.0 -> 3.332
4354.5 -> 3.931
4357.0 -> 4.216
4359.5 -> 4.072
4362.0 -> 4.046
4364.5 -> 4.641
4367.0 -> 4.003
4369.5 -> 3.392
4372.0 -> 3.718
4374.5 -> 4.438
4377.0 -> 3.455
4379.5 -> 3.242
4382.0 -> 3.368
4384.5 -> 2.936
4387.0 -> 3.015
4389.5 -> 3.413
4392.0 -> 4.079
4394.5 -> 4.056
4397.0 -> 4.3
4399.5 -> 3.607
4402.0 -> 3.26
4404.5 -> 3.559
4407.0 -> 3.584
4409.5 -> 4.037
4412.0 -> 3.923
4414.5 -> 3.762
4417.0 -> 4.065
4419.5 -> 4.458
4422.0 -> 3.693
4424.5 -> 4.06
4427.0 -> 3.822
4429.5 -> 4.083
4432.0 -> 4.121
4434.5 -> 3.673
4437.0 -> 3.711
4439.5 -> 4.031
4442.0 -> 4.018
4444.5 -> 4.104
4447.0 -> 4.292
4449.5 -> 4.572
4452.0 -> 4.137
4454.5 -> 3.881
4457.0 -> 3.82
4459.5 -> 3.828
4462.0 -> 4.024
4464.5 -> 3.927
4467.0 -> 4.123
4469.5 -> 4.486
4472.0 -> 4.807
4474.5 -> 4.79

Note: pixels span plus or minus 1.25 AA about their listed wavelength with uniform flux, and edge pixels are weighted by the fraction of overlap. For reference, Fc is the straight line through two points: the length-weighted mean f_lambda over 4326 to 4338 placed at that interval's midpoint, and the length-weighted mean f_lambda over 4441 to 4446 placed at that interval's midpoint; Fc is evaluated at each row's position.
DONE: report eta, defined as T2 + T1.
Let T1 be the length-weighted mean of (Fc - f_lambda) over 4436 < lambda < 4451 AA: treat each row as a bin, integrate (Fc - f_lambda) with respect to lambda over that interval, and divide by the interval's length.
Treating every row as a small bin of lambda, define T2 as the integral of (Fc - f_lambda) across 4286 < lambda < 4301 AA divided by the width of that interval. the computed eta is 0.2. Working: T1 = -0.054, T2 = 0.2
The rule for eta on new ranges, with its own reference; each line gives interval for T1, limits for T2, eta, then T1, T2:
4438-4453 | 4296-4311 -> 0.6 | -0.100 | 0.7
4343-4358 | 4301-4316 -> 0.6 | -0.117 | 0.7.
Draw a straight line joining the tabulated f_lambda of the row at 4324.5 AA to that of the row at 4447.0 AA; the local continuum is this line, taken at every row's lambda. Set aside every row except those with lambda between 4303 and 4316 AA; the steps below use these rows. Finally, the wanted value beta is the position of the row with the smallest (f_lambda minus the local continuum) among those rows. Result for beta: 4309.5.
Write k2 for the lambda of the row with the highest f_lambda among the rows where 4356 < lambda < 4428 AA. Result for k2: 4364.5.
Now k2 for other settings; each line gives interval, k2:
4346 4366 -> 4364.5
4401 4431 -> 4419.5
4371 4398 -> 4374.5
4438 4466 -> 4449.5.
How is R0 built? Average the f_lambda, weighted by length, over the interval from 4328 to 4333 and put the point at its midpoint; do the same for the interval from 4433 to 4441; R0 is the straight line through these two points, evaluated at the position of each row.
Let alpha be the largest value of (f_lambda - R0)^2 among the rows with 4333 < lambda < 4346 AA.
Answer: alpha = 0.2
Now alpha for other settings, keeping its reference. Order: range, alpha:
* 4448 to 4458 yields 0.5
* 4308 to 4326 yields 1.7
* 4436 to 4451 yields 0.5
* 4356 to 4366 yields 1.0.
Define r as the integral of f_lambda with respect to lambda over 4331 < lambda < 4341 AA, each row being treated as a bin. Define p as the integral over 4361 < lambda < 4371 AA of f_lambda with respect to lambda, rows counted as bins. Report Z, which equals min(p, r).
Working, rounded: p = 40.1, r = 34.3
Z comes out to 34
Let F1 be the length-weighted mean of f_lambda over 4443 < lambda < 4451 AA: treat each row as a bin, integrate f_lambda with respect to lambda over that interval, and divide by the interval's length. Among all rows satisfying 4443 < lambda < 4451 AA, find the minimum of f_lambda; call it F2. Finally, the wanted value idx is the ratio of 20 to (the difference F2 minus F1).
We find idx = -98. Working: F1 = 4.3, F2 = 4.104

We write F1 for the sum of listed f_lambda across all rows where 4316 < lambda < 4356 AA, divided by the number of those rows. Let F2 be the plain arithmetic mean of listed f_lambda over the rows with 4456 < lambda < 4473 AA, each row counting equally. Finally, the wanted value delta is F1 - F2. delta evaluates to -0.6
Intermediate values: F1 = 3.5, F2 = 4.1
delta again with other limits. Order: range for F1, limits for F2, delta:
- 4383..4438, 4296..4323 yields 0.8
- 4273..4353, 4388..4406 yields -0.5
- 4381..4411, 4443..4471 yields -0.5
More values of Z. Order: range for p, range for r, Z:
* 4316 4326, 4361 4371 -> 36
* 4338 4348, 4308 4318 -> 30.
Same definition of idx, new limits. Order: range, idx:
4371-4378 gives -46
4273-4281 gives -168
